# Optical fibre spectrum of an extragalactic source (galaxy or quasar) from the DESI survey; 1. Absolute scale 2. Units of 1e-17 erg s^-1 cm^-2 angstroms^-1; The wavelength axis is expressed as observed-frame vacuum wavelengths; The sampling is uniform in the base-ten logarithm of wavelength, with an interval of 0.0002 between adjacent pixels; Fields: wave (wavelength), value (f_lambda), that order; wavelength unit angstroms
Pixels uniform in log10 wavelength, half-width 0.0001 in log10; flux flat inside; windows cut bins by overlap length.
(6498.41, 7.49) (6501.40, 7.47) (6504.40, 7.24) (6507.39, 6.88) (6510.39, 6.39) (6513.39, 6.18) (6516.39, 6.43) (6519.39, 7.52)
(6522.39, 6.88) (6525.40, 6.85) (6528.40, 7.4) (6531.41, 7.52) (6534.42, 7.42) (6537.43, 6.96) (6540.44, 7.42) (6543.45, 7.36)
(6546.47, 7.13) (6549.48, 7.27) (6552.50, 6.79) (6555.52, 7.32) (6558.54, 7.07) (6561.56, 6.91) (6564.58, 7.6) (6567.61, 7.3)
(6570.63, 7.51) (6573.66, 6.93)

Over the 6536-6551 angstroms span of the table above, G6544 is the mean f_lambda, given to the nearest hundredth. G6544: 7.23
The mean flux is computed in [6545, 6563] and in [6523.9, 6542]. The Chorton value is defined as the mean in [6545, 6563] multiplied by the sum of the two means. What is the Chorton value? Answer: 102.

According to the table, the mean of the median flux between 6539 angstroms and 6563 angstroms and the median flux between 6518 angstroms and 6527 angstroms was 7.04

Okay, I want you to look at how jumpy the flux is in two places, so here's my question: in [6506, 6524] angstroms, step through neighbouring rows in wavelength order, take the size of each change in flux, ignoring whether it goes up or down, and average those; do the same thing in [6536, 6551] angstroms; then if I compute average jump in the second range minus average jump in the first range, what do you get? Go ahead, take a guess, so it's -0.31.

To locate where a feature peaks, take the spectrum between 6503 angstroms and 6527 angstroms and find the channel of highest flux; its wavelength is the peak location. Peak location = 6519.39 angstroms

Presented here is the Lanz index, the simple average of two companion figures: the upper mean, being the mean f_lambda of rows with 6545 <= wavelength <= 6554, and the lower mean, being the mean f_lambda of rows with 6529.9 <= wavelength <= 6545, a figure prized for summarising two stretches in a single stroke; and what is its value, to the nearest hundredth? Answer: 7.20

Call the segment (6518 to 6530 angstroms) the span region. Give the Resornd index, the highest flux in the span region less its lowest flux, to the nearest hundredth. 0.67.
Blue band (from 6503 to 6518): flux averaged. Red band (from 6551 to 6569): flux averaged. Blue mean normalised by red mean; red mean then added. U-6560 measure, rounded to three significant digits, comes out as 8.09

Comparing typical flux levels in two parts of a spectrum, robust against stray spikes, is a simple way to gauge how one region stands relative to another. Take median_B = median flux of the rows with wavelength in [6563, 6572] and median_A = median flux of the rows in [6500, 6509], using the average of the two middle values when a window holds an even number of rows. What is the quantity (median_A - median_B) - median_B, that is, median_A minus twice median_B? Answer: -7.8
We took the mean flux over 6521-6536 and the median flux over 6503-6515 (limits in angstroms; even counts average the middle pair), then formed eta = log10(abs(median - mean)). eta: -0.24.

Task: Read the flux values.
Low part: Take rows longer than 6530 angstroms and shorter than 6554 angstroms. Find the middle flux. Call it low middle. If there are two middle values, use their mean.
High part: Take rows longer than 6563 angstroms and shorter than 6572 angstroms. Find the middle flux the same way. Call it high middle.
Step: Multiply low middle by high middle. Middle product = 54.9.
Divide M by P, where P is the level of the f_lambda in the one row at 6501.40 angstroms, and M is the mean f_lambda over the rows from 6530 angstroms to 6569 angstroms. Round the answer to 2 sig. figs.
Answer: 0.97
